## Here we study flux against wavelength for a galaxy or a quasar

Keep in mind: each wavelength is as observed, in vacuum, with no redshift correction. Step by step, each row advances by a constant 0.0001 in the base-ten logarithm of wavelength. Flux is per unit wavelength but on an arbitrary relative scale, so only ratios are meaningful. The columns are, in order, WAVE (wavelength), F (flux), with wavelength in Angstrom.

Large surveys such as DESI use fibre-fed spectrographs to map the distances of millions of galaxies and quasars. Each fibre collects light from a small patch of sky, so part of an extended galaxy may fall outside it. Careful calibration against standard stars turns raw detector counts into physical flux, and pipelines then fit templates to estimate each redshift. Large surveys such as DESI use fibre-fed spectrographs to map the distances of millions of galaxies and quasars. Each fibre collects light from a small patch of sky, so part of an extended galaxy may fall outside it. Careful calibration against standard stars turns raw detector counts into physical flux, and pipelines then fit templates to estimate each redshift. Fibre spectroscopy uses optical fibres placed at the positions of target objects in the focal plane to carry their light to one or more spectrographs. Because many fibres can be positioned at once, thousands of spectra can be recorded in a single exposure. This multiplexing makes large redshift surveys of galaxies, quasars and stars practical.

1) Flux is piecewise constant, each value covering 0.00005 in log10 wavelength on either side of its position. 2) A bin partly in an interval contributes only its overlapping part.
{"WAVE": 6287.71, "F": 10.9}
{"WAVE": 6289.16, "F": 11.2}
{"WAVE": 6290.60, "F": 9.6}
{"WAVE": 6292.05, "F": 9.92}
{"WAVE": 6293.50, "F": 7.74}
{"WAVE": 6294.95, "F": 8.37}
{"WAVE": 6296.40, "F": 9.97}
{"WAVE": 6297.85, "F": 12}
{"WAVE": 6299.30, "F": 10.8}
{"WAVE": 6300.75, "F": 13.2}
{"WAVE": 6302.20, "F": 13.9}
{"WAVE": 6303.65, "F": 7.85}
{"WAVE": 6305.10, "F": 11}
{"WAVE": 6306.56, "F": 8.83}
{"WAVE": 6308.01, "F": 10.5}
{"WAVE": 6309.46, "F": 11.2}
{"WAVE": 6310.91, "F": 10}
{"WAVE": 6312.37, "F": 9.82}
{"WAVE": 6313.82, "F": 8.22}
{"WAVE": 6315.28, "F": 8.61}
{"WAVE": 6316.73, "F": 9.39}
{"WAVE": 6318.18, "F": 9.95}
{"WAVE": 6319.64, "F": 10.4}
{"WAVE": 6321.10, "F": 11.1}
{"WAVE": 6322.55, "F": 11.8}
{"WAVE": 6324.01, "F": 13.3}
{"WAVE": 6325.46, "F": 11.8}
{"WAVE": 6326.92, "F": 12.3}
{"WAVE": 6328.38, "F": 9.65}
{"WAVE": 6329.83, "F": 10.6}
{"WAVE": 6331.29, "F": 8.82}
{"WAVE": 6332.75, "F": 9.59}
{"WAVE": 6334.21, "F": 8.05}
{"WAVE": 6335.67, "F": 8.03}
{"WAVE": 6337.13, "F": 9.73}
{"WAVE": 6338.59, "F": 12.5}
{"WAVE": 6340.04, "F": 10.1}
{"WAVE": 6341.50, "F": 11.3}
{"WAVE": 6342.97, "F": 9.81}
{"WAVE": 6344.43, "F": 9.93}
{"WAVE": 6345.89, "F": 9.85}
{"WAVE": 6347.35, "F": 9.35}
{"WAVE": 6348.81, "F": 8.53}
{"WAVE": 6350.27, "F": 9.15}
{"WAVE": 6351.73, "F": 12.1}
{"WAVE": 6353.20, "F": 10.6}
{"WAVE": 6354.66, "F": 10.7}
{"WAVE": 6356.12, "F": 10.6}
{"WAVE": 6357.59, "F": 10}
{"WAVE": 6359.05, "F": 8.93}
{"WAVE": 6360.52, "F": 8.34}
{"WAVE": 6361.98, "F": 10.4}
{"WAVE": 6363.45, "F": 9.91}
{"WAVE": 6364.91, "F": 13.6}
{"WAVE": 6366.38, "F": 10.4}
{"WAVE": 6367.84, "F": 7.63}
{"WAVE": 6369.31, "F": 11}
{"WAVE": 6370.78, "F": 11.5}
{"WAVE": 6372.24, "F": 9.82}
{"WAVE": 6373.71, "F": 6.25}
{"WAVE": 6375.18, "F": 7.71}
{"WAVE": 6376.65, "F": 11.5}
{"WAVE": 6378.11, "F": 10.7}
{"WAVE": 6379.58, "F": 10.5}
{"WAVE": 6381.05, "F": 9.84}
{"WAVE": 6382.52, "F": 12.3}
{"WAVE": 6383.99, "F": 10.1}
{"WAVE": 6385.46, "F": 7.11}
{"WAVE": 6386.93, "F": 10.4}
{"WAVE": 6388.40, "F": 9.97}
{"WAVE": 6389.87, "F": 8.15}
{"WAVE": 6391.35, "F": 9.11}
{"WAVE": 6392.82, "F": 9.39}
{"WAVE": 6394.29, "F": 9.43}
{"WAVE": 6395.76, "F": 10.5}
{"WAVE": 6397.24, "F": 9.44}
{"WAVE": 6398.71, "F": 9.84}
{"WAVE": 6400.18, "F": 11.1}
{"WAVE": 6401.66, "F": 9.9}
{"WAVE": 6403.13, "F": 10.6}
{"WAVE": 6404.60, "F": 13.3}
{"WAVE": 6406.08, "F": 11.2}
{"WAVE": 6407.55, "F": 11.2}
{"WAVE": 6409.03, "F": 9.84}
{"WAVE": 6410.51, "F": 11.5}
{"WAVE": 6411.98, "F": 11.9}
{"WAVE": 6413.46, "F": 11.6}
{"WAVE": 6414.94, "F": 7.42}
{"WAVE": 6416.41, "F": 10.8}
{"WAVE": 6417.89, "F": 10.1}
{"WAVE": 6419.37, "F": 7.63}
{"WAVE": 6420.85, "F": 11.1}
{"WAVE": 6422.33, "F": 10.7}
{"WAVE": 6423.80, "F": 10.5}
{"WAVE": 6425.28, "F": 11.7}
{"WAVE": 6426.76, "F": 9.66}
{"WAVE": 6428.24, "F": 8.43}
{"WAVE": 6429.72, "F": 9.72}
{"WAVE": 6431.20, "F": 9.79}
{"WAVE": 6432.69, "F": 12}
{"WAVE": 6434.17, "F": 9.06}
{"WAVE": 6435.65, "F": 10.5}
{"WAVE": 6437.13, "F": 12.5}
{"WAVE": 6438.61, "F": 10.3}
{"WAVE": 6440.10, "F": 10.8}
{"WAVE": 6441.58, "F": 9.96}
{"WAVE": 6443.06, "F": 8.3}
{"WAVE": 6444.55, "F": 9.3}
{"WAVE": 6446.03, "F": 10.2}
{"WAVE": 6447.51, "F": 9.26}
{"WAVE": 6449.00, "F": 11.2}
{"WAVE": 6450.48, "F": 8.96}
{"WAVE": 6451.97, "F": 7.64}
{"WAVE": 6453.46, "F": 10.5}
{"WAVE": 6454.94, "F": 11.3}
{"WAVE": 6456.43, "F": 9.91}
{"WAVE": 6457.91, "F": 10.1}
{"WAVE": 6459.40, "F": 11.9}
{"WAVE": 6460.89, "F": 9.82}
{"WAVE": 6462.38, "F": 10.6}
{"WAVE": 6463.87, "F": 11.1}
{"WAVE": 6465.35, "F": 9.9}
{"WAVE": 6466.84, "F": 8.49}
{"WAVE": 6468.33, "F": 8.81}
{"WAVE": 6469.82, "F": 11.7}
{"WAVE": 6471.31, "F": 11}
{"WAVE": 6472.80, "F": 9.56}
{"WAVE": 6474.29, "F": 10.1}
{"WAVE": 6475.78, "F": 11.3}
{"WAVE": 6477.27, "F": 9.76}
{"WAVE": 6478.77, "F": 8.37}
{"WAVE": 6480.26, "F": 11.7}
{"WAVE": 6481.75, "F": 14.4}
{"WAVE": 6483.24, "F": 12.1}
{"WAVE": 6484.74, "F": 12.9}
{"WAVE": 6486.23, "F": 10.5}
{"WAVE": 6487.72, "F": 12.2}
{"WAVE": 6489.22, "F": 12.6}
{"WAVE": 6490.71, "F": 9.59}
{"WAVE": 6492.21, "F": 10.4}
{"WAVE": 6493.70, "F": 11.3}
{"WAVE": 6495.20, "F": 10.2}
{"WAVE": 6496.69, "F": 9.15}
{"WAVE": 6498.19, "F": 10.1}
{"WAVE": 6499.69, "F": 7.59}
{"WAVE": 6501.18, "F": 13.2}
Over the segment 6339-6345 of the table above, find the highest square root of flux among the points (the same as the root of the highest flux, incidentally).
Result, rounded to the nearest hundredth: 3.36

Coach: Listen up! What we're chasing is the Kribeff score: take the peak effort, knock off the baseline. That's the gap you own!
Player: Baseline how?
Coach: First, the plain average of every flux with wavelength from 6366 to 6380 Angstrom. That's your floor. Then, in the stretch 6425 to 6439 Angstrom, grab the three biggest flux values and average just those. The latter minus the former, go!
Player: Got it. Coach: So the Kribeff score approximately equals 2.4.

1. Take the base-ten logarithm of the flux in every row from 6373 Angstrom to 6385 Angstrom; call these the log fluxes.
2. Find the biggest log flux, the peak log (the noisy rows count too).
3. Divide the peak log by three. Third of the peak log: 0.363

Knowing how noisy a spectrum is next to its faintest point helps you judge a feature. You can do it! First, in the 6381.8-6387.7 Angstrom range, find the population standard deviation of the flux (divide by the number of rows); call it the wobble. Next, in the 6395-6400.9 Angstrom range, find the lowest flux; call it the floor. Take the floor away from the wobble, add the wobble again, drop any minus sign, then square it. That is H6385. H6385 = 33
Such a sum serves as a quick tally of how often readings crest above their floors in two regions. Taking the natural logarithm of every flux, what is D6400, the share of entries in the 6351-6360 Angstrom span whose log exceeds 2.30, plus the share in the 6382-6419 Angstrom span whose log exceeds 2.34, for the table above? 1.31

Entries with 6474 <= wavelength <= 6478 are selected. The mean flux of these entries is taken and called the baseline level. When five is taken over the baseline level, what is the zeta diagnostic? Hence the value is 0.48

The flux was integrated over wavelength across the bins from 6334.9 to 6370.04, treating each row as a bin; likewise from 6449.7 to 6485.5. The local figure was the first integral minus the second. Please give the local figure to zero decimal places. -21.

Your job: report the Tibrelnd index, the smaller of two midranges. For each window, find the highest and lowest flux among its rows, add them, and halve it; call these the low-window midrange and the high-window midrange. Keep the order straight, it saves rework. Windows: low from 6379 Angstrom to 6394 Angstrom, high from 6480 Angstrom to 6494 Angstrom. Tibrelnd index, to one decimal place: 9.7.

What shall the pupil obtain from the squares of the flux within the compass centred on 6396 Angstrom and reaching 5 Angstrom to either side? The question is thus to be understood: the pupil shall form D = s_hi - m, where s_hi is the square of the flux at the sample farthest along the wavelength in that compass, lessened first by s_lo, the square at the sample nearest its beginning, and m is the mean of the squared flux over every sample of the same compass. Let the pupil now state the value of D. -57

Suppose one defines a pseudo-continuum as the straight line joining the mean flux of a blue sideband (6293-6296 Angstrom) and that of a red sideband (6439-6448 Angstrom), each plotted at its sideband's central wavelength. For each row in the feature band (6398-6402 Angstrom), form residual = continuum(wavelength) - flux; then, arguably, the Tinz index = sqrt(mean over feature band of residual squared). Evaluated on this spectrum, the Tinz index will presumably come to 1.2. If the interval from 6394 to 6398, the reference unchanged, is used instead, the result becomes 0.8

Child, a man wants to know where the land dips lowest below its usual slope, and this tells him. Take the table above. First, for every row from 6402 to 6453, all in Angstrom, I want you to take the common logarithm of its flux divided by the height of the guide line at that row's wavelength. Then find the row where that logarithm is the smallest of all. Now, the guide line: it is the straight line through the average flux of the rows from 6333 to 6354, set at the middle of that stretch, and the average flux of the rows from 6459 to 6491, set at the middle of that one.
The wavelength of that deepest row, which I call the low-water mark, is 6414.94 Angstrom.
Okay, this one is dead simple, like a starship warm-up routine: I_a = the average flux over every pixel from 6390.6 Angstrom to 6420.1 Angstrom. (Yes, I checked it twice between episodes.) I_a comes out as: 10.3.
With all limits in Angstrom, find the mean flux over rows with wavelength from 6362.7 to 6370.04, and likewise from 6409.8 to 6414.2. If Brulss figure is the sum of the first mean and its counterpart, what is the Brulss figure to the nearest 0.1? 22.2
